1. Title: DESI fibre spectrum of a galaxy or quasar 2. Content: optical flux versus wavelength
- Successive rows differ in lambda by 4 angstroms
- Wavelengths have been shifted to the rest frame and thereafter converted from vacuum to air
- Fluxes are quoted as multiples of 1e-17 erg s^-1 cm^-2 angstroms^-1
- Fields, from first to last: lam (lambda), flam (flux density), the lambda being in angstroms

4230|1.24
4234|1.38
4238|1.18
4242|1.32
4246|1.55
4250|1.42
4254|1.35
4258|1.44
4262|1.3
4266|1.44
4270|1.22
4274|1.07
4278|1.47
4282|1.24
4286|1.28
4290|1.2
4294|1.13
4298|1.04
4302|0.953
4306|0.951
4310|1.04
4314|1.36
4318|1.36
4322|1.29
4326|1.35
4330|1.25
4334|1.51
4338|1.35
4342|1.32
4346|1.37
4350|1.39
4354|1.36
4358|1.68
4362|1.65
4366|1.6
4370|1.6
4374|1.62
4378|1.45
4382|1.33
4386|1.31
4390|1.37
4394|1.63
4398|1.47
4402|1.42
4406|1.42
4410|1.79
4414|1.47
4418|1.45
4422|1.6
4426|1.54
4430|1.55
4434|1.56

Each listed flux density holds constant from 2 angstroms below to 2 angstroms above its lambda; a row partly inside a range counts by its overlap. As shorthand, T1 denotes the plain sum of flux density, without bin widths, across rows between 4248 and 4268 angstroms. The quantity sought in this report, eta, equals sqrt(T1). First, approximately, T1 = 6.95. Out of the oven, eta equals 2.64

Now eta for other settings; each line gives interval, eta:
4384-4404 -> 2.68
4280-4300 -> 2.43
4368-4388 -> 2.70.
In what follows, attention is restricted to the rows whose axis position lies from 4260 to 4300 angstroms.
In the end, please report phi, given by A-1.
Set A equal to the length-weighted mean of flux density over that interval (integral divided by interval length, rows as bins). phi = 0.24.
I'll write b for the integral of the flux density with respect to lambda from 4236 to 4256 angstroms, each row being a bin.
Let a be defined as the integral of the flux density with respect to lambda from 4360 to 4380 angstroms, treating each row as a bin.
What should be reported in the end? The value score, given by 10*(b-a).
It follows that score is -44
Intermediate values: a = 31.7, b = 27.3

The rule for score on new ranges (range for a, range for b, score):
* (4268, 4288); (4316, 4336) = 19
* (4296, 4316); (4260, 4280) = 46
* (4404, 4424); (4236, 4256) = -36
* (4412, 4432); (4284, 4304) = -80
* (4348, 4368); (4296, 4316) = -93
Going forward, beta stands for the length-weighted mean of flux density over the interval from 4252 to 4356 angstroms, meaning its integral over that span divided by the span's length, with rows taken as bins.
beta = 1.27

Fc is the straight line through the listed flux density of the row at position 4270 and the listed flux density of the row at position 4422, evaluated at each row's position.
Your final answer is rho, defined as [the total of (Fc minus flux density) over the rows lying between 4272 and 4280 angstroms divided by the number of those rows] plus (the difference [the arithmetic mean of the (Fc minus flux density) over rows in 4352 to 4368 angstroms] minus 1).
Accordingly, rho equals -1.16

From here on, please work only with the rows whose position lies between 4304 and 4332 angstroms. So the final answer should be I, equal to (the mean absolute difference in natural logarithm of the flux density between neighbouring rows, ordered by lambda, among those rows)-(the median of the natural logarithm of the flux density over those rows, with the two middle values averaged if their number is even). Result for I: -0.17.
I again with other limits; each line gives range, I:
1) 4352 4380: -0.41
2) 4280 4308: -0.07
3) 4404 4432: -0.33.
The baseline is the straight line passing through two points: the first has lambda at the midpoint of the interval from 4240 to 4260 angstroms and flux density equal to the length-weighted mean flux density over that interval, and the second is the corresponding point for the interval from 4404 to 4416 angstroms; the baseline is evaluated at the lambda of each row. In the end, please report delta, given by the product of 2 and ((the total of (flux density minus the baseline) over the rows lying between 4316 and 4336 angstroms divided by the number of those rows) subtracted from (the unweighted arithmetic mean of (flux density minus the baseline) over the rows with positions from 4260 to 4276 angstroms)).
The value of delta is -0.1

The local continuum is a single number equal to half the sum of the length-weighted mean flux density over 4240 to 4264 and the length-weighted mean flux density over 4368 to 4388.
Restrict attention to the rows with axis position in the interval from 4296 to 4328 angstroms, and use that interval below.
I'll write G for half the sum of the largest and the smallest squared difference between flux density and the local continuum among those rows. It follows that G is 0.12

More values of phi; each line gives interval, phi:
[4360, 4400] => 0.50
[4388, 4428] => 0.52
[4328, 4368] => 0.45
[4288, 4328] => 0.17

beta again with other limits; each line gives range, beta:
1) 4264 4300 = 1.23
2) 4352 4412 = 1.51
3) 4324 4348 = 1.36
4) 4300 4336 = 1.23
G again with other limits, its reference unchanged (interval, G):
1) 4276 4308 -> 0.12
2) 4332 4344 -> 0.01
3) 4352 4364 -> 0.03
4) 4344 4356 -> 0.00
